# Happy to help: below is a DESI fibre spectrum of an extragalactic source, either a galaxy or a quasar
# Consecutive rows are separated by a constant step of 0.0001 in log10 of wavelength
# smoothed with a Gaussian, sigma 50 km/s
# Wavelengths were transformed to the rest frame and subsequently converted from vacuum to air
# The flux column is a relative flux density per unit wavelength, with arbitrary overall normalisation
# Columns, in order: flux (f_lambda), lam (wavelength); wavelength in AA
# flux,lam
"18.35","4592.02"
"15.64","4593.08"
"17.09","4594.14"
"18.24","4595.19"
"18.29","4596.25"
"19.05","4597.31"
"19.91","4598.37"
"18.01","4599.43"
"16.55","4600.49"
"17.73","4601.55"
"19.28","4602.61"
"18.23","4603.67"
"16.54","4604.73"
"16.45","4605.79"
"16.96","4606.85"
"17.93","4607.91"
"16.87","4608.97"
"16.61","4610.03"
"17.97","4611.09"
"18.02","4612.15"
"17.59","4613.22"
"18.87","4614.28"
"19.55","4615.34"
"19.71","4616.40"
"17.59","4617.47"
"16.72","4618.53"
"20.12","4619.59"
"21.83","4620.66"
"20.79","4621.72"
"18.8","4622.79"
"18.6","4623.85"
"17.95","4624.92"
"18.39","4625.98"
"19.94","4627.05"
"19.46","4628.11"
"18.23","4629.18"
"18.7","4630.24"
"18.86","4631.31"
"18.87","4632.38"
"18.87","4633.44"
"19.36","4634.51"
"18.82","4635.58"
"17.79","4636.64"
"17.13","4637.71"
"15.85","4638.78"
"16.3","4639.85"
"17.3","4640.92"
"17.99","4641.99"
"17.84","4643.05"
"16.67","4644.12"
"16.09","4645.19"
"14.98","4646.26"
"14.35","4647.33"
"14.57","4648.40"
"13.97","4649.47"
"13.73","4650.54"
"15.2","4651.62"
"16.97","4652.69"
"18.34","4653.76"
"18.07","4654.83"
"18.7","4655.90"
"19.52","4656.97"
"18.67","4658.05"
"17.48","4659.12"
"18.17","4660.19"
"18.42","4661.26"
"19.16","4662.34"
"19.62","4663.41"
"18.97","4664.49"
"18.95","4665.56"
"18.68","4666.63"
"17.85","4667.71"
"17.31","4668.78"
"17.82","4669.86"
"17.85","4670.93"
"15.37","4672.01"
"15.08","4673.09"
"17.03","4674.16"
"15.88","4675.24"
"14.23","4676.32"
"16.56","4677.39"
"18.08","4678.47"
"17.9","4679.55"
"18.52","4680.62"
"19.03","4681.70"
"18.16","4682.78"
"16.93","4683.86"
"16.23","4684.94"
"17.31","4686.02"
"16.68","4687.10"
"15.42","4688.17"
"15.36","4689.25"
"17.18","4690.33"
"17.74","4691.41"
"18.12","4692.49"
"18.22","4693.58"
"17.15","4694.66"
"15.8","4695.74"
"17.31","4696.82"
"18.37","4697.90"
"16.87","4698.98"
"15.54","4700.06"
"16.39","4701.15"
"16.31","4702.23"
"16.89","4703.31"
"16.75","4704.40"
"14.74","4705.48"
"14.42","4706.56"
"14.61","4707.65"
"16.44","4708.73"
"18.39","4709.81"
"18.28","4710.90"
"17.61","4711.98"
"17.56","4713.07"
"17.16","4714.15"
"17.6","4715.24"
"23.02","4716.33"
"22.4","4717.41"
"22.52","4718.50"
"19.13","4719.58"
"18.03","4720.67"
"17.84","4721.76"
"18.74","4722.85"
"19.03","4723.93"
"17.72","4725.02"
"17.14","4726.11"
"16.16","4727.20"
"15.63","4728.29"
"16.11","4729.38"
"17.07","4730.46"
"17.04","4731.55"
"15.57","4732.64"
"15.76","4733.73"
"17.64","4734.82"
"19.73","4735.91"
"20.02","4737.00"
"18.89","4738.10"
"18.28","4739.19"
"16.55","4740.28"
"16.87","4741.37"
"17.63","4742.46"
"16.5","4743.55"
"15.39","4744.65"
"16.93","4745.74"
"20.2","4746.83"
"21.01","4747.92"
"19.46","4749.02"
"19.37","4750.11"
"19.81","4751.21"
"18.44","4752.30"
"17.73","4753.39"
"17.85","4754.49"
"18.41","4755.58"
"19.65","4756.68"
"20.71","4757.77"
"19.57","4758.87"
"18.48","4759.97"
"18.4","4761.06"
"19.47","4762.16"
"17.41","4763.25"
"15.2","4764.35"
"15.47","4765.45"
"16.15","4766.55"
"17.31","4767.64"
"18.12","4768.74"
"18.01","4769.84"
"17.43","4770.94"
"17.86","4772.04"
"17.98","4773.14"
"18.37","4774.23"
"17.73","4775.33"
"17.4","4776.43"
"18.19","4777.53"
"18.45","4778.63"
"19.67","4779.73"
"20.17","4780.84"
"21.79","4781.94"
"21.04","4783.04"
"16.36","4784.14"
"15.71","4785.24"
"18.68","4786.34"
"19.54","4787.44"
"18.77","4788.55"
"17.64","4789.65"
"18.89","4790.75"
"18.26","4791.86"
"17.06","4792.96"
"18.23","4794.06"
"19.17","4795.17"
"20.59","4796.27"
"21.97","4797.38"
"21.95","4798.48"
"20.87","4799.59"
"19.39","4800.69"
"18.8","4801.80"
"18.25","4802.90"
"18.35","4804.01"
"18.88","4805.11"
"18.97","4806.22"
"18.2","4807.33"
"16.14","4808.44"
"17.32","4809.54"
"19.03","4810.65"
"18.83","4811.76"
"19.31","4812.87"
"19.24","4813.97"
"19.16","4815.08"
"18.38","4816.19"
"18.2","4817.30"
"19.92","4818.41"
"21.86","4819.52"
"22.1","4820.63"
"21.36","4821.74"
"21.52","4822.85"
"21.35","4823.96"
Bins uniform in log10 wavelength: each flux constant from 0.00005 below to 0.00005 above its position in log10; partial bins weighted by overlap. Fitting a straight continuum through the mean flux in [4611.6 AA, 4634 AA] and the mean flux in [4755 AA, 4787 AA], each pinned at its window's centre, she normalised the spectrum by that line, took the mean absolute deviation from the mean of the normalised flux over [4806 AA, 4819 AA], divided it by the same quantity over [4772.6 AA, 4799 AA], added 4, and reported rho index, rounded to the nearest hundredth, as 4.58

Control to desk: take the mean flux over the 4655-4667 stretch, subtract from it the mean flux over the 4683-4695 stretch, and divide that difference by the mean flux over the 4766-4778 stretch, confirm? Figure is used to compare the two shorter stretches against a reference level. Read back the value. 0.10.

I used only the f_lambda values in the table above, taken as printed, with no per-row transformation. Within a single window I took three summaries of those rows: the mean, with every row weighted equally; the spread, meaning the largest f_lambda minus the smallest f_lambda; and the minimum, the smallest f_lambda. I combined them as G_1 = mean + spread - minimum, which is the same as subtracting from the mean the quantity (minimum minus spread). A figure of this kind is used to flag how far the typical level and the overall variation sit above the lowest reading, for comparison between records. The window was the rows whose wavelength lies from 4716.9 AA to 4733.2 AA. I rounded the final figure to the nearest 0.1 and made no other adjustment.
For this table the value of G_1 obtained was 9.4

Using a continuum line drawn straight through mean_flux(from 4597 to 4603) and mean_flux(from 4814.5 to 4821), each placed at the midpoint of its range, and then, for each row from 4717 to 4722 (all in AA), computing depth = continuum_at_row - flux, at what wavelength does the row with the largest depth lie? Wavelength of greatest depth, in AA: 4721.76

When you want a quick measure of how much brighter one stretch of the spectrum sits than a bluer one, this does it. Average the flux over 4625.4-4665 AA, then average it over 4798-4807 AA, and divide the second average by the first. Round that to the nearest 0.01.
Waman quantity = 1.10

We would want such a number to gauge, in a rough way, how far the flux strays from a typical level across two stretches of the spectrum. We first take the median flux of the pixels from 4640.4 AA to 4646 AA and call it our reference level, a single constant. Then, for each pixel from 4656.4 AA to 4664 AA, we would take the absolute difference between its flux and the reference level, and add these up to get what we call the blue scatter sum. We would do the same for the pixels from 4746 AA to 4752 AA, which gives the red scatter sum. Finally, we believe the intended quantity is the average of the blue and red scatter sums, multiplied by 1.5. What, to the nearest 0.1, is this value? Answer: 17.5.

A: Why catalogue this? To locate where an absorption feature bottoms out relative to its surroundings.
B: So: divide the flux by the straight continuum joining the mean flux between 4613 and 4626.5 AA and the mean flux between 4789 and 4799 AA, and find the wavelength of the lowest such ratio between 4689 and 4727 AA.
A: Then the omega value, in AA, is 4706.56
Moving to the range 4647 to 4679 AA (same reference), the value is 4650.54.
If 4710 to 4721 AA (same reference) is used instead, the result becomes 4714.15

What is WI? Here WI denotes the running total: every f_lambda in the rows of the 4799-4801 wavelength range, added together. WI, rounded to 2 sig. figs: 40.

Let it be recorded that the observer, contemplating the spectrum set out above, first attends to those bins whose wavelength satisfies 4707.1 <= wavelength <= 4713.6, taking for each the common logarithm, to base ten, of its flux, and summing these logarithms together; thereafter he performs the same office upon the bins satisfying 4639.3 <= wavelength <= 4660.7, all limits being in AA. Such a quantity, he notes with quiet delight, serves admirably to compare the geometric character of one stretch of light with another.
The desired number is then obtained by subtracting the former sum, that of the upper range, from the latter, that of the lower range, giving 17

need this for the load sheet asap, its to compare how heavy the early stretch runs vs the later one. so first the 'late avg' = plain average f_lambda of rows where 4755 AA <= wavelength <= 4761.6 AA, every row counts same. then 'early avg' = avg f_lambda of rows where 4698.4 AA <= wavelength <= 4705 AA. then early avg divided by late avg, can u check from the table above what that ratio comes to 0.86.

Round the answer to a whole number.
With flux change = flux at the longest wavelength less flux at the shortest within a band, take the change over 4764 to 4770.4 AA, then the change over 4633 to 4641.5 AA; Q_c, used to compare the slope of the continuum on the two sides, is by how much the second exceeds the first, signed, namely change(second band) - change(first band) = -4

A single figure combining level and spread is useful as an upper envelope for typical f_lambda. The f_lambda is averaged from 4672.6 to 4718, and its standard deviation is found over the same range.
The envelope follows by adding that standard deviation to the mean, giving 18.9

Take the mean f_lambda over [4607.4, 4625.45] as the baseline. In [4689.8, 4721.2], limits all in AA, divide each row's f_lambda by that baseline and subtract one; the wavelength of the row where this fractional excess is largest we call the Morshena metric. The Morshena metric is 4716.33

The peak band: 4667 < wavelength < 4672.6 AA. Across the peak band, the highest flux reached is 17.85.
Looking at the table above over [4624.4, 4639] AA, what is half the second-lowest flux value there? 8.6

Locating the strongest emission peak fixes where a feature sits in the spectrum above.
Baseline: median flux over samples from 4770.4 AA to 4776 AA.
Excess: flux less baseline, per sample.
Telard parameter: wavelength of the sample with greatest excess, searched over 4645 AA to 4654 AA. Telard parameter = 4653.76 AA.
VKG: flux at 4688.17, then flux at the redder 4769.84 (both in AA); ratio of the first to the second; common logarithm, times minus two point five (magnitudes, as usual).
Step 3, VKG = 0.17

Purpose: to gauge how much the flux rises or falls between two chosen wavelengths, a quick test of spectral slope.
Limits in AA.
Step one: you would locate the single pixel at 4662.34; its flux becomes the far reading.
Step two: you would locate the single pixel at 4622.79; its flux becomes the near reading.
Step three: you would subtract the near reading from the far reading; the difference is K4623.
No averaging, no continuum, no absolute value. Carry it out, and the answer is 0.4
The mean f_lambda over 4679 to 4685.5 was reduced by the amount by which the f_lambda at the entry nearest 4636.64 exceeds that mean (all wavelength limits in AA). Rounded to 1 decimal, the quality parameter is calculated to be 17.8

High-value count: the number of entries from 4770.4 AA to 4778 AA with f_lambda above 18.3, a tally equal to 1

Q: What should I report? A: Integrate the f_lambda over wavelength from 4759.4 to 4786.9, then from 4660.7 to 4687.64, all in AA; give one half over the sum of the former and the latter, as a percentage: 0.0517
